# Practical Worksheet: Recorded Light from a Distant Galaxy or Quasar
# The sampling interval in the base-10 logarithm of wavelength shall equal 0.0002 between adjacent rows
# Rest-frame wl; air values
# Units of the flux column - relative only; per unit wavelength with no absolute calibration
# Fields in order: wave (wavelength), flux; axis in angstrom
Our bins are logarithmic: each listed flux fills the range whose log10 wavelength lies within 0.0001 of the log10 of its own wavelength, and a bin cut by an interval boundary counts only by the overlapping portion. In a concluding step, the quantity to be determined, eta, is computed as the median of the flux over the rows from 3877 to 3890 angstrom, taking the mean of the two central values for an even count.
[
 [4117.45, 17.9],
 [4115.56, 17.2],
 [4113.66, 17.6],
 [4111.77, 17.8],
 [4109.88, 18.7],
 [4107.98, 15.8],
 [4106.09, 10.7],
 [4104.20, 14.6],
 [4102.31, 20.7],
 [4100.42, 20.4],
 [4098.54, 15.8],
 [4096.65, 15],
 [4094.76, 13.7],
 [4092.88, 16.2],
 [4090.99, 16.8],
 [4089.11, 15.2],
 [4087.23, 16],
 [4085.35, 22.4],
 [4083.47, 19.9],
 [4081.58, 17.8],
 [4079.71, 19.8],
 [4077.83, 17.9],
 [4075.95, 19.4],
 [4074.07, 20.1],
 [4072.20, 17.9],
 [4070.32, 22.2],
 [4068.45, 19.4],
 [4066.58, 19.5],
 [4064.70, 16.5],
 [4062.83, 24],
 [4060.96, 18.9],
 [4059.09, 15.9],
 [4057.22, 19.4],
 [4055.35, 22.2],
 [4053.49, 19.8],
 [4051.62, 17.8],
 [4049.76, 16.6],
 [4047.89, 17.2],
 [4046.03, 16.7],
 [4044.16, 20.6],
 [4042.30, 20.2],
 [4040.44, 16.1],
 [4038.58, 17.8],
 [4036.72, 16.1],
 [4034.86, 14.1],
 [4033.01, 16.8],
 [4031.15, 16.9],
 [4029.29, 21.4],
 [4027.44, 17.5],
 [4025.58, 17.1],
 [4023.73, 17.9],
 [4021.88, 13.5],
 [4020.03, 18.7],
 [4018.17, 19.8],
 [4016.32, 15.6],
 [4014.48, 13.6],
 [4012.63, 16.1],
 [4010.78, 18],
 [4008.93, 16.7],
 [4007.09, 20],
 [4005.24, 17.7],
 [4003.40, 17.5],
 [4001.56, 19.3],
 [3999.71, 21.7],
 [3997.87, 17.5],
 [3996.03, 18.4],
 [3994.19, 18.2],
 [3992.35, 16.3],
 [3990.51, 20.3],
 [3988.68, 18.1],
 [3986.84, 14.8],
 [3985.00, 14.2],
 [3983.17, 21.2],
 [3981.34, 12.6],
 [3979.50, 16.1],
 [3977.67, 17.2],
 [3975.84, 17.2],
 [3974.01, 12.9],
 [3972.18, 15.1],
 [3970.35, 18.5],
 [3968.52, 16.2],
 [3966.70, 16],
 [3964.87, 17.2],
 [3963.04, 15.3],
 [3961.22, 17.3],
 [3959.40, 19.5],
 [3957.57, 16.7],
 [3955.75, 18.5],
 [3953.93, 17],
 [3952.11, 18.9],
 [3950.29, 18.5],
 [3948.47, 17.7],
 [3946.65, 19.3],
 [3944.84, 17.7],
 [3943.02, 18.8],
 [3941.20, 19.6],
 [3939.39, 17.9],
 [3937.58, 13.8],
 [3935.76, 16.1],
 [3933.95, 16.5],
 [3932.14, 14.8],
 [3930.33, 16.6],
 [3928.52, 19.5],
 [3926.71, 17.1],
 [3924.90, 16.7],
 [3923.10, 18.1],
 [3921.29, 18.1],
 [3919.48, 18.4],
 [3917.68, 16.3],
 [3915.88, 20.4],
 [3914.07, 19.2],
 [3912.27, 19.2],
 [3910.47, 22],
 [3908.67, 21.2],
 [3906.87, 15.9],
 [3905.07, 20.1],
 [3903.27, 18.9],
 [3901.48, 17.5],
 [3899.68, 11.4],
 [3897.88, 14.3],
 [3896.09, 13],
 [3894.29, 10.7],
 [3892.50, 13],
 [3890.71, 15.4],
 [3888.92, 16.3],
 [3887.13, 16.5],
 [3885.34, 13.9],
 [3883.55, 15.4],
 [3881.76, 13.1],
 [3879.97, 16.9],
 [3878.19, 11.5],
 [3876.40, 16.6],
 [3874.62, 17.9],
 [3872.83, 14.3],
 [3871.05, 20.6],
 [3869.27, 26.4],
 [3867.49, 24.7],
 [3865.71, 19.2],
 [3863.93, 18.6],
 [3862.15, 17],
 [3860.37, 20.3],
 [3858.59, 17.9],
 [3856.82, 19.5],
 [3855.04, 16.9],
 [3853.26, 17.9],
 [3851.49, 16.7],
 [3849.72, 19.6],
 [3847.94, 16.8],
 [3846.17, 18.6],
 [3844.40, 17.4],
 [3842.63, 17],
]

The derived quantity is 15.4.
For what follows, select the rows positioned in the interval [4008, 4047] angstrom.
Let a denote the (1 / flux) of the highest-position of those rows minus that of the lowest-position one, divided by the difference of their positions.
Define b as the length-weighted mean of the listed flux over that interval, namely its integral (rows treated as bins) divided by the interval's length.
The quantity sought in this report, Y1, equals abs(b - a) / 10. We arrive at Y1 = 1.72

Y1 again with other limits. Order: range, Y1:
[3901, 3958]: 1.80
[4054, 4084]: 1.94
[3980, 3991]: 1.67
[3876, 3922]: 1.63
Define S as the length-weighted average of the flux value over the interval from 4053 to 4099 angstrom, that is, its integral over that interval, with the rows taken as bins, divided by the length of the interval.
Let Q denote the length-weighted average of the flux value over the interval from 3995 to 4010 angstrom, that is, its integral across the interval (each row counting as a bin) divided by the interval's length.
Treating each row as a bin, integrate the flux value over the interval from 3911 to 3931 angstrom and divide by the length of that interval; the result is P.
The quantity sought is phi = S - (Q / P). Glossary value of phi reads 17.5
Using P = 18.2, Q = 18.6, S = 18.5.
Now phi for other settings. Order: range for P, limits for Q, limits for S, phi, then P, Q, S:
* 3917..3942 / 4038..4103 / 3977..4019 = 16.4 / 17.1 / 18.4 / 17.4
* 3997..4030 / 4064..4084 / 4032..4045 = 16.3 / 17.7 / 19.1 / 17.4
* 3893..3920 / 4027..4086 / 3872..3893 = 14.0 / 17.2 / 18.7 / 15.1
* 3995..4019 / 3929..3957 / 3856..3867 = 18.0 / 17.8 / 17.5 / 19.0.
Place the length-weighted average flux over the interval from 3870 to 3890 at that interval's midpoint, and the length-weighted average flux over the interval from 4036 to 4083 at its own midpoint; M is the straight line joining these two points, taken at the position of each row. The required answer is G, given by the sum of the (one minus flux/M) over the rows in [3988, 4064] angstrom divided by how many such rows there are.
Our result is 0.01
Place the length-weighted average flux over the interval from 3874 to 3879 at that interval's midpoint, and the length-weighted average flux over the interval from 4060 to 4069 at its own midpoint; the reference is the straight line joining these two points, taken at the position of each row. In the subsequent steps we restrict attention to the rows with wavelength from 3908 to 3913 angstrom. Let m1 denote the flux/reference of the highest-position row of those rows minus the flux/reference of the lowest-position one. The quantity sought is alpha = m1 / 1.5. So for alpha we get -0.087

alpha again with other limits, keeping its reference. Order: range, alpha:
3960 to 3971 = 0.038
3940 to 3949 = -0.083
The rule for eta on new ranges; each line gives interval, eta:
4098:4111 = 15.8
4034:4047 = 16.7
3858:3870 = 19.2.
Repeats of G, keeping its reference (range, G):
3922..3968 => -0.03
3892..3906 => 0.08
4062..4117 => 0.07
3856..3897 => -0.08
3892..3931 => -0.05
